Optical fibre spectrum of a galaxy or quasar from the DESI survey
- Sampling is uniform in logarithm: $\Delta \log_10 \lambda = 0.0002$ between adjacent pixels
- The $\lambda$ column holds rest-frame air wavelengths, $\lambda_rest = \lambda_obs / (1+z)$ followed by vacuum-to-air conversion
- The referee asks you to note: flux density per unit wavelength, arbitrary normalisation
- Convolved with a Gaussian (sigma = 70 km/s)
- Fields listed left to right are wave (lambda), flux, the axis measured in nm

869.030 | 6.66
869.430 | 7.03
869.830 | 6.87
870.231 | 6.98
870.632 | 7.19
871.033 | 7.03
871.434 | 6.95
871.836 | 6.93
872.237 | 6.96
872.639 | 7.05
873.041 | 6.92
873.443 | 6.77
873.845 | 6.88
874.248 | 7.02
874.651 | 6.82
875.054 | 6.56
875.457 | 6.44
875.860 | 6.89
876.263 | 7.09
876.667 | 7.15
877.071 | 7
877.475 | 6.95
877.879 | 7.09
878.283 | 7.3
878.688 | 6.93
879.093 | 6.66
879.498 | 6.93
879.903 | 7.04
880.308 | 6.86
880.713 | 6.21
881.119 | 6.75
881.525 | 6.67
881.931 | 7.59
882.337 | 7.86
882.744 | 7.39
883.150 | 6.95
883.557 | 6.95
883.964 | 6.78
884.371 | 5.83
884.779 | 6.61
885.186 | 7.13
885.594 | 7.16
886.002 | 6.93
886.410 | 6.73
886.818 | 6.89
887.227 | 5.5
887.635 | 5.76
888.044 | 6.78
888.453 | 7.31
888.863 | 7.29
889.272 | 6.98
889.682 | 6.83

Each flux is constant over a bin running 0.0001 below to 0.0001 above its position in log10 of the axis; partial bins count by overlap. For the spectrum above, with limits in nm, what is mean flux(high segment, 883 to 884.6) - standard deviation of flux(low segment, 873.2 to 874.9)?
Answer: 6.5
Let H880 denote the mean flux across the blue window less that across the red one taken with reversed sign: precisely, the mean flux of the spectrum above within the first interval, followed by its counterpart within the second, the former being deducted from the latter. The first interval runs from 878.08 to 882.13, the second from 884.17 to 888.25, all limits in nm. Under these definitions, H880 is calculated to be -0.36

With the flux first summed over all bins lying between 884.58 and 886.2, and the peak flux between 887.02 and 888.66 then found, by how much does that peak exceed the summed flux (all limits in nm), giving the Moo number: -20.5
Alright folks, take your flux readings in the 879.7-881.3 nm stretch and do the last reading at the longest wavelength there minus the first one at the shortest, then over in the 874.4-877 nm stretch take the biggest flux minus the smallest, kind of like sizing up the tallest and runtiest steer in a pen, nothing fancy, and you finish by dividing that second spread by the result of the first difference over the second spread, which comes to -1.7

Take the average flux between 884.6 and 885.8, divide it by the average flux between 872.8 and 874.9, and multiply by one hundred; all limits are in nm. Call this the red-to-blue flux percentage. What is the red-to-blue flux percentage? 101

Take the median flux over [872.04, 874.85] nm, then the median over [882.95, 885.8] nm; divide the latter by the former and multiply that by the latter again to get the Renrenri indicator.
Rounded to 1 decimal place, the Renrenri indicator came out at 7.0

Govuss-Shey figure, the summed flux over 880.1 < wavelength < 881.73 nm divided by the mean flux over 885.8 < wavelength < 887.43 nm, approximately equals 4.07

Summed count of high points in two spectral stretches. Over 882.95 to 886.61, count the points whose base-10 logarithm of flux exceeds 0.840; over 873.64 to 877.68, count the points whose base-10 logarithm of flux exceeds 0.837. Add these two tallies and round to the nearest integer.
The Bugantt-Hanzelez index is 12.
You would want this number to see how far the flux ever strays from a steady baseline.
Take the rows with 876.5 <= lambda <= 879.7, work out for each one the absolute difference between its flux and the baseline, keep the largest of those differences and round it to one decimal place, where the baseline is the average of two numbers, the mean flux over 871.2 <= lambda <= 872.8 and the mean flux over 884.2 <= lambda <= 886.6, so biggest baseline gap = 0.4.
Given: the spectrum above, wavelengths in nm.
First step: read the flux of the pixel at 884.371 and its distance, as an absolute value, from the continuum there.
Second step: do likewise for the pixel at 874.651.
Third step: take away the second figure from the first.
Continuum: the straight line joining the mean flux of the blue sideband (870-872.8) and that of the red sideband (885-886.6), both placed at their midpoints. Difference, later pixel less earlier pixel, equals 1.0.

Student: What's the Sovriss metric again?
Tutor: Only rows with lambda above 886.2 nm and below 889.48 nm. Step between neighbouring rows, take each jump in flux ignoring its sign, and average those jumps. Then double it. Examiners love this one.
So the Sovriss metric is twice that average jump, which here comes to 1.05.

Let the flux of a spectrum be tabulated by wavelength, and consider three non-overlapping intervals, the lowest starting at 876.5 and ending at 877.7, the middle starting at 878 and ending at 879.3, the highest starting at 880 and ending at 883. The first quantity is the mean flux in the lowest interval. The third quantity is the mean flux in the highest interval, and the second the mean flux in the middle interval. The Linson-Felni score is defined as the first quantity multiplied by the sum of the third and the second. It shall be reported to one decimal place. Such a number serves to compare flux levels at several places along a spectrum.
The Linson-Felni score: 98.5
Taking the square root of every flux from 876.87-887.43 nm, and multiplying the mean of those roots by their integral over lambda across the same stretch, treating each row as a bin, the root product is 72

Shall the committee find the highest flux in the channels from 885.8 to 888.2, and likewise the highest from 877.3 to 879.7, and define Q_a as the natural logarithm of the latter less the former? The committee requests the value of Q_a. -1.0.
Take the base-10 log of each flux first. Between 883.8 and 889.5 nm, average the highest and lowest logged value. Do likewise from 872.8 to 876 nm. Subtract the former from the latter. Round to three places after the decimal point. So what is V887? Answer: 0.025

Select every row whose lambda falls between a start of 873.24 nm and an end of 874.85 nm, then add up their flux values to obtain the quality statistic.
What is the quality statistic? 27.5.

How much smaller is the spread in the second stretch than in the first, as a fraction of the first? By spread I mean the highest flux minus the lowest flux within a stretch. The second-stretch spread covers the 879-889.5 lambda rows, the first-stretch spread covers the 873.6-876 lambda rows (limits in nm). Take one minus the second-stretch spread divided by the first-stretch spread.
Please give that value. -3.1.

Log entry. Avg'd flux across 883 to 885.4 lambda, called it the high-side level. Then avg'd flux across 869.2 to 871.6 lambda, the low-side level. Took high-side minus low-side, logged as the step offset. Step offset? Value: -0.30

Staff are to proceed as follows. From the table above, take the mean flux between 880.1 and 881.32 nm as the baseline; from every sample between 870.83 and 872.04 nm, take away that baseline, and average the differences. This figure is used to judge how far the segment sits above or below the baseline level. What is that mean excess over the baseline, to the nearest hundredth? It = 0.36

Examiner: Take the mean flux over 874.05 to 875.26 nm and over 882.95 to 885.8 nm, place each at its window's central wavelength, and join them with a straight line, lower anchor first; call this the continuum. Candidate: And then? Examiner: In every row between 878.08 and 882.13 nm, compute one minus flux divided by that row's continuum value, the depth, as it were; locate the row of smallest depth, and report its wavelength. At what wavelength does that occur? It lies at 881.931 nm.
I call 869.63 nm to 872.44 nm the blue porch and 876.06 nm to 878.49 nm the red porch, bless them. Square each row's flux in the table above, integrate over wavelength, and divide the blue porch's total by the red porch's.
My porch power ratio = 1.12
